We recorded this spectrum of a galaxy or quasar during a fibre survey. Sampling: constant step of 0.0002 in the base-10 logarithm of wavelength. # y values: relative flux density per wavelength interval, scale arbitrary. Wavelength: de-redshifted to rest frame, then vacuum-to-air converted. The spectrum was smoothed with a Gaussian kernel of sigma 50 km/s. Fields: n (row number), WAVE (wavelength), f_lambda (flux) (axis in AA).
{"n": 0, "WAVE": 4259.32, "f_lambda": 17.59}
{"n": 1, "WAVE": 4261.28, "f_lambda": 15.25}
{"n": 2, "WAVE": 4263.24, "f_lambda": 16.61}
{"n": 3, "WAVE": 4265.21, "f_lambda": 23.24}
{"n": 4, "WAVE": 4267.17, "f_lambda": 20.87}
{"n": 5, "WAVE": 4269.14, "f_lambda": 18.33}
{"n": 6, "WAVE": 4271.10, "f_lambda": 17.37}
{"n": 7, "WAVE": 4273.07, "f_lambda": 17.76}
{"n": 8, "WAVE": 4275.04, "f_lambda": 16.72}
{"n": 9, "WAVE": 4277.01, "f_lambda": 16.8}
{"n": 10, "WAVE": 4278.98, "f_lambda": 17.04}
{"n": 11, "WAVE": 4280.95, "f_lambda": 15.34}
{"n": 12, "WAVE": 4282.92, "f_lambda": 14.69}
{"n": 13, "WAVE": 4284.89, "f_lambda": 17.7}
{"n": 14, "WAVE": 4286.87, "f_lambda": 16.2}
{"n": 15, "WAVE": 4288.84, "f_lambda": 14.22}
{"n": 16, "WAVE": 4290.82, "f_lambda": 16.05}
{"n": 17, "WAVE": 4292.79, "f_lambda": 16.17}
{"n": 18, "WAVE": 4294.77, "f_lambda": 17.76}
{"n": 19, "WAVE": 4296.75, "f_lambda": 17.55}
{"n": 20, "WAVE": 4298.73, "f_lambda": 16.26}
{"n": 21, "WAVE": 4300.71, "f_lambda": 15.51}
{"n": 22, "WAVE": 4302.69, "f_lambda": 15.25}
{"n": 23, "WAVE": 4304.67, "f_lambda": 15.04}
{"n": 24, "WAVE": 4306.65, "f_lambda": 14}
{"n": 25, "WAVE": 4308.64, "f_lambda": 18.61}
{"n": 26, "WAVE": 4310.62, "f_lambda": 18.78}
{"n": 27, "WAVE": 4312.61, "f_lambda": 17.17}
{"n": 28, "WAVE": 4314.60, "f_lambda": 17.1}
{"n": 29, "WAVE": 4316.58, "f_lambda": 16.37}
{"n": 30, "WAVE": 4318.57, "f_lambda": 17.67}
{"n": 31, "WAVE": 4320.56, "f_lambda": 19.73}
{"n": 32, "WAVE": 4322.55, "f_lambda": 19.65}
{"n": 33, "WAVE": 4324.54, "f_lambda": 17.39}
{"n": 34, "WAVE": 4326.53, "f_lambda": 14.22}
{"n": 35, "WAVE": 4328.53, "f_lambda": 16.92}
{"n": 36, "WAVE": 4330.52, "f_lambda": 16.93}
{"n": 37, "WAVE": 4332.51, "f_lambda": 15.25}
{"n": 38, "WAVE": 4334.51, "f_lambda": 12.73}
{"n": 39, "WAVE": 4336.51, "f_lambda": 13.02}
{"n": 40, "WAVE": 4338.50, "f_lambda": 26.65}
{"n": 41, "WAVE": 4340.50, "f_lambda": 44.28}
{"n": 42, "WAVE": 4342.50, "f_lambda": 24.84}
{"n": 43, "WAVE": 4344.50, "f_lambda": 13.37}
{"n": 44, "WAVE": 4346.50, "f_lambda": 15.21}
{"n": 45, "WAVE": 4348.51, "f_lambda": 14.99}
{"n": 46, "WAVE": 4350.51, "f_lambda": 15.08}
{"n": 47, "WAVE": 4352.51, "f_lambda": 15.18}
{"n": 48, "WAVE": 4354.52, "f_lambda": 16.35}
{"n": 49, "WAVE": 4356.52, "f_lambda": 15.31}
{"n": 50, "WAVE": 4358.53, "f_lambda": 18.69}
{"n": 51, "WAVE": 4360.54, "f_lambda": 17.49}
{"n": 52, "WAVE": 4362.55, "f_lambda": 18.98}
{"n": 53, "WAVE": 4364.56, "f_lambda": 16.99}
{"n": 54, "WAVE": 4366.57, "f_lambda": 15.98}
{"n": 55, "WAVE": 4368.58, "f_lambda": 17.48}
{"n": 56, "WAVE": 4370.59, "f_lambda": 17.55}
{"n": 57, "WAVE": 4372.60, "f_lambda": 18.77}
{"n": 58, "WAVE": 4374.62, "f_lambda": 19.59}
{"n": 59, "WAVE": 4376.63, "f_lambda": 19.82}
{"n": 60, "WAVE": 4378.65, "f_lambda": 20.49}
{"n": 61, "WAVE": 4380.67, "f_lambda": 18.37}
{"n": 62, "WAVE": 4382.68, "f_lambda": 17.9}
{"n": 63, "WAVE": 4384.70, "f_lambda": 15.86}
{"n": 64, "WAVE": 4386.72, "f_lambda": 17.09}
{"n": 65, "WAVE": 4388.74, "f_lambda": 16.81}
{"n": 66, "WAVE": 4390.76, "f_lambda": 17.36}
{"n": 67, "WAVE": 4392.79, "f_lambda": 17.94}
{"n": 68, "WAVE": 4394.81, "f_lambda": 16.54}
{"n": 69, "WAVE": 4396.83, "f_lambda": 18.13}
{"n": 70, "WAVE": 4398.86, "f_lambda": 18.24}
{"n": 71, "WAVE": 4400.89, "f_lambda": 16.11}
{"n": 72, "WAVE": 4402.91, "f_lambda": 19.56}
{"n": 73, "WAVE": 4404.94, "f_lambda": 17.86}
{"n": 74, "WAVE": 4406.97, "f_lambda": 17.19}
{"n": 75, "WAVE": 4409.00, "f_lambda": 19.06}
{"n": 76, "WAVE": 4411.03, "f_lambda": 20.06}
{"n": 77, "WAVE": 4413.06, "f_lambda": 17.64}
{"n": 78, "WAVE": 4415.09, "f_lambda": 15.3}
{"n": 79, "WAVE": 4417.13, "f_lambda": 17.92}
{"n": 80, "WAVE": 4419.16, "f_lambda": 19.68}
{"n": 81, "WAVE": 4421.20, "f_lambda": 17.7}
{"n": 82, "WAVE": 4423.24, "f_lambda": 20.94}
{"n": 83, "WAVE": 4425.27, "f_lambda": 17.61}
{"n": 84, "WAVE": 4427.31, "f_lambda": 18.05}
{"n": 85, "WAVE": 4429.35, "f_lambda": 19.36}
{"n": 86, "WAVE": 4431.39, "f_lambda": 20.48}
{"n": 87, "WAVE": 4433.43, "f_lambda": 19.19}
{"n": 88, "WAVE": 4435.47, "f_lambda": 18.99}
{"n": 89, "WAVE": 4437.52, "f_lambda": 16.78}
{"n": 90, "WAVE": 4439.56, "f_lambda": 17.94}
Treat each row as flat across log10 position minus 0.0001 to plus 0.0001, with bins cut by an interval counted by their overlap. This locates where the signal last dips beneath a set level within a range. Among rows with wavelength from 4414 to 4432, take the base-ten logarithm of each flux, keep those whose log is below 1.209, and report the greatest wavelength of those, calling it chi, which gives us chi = 4415.09 AA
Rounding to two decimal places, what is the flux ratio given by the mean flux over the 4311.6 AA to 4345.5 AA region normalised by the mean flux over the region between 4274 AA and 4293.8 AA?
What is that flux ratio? 1.18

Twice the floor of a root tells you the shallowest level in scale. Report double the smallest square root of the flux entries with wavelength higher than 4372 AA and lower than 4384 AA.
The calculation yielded 8.5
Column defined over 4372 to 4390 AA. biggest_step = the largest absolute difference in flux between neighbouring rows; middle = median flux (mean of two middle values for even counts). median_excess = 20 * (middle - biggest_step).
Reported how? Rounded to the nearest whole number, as 325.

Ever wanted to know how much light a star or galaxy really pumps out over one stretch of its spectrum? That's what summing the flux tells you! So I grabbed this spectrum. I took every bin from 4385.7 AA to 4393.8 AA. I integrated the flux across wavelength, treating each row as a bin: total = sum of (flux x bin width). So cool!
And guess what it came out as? 140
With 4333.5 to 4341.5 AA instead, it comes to 193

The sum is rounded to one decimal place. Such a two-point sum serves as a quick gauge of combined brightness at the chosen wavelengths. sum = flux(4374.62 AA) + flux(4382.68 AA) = 37.5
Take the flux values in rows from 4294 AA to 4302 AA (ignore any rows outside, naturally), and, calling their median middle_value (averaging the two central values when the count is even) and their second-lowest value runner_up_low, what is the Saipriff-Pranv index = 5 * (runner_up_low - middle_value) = -3.2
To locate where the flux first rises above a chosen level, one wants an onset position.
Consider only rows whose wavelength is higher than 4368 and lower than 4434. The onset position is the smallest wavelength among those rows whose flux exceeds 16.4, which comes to 4368.58 AA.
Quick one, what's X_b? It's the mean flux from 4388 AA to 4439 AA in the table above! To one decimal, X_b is 18.2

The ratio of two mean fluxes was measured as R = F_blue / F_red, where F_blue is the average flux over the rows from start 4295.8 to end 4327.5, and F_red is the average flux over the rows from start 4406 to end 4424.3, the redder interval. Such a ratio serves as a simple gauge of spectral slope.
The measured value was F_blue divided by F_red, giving 0.919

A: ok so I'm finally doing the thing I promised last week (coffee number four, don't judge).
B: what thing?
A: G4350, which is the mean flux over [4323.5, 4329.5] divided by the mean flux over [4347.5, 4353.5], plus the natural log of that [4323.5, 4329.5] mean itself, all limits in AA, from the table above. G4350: 3.9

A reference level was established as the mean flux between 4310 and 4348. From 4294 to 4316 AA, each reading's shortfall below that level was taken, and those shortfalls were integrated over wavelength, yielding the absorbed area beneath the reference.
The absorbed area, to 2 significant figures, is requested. 47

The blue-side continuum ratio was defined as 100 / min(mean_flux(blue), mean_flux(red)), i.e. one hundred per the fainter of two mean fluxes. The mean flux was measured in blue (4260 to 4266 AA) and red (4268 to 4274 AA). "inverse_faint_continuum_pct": 5.6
